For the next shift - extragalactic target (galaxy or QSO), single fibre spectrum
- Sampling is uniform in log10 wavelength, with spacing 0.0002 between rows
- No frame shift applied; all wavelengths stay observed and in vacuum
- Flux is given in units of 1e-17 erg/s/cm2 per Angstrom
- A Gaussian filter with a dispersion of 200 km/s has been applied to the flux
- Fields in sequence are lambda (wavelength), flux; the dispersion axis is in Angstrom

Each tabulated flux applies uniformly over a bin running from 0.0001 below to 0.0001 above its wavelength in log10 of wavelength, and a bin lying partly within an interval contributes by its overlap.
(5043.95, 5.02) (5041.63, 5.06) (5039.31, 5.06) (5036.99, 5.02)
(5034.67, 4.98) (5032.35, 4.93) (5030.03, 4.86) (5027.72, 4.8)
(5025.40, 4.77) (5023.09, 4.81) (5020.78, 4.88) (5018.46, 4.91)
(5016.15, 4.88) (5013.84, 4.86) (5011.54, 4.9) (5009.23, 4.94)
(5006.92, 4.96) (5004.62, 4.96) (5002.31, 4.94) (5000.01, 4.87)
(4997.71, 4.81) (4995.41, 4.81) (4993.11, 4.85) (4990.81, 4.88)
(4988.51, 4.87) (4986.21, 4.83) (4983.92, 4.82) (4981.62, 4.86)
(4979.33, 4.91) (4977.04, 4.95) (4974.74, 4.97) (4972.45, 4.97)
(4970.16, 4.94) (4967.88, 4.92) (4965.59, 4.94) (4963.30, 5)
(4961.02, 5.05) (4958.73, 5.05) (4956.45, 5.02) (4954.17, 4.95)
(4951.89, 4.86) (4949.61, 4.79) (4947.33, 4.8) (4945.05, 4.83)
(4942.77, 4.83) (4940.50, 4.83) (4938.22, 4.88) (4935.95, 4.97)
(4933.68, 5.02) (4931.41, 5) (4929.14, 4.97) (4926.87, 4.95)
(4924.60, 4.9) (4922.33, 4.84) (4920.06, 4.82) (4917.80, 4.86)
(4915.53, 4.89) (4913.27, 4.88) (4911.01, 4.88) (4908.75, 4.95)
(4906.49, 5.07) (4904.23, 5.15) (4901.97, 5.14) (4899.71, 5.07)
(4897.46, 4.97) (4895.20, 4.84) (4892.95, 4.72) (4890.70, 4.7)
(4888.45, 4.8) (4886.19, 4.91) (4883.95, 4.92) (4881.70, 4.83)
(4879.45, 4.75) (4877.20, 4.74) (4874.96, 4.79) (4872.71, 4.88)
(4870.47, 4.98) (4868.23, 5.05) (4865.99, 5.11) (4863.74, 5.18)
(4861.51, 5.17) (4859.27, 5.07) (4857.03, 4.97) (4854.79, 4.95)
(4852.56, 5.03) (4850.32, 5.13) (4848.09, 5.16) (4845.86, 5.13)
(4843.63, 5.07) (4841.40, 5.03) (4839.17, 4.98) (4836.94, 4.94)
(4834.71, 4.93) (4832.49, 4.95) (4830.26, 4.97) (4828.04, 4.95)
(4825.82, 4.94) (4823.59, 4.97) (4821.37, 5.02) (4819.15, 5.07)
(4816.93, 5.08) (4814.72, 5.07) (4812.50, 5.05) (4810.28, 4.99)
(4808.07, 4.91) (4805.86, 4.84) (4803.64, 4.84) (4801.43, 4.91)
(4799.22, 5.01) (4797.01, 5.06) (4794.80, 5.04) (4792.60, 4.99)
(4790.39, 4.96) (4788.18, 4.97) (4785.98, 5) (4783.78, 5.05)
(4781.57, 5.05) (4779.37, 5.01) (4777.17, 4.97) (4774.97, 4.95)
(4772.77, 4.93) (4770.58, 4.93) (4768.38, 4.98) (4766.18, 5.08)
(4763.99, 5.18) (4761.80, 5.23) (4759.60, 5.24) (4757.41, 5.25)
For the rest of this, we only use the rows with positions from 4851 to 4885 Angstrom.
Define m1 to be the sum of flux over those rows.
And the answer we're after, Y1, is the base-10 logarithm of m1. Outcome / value 1.87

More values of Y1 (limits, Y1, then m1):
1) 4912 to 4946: 1.87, 73.5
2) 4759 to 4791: 1.88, 75.5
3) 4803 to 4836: 1.87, 74.6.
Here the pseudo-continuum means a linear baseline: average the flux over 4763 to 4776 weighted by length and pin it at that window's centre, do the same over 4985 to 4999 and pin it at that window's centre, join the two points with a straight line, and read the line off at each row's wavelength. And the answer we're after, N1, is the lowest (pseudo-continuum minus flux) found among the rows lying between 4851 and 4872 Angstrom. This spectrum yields -0.24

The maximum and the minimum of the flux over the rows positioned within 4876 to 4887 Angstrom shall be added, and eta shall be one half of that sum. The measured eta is 4.83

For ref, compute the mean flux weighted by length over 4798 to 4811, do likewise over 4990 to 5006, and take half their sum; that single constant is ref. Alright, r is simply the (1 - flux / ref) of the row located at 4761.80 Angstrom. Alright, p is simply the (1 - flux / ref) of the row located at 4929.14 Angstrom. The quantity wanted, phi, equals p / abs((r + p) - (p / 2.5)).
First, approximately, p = -0.01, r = -0.068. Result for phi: -0.2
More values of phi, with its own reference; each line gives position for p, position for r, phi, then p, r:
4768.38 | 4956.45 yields -0.5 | -0.02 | -0.025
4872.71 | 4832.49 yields 0.4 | 0.00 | -0.011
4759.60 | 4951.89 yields -2.0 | -0.07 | 0.008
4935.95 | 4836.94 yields -0.8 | -0.01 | -0.009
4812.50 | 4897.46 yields -0.9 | -0.03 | -0.015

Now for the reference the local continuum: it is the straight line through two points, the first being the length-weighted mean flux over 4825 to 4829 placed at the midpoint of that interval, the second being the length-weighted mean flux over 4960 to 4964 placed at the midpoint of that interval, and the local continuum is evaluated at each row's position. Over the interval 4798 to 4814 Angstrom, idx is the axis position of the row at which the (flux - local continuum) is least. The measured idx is 4805.86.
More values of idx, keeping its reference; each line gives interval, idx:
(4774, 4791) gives 4774.97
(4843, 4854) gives 4852.56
